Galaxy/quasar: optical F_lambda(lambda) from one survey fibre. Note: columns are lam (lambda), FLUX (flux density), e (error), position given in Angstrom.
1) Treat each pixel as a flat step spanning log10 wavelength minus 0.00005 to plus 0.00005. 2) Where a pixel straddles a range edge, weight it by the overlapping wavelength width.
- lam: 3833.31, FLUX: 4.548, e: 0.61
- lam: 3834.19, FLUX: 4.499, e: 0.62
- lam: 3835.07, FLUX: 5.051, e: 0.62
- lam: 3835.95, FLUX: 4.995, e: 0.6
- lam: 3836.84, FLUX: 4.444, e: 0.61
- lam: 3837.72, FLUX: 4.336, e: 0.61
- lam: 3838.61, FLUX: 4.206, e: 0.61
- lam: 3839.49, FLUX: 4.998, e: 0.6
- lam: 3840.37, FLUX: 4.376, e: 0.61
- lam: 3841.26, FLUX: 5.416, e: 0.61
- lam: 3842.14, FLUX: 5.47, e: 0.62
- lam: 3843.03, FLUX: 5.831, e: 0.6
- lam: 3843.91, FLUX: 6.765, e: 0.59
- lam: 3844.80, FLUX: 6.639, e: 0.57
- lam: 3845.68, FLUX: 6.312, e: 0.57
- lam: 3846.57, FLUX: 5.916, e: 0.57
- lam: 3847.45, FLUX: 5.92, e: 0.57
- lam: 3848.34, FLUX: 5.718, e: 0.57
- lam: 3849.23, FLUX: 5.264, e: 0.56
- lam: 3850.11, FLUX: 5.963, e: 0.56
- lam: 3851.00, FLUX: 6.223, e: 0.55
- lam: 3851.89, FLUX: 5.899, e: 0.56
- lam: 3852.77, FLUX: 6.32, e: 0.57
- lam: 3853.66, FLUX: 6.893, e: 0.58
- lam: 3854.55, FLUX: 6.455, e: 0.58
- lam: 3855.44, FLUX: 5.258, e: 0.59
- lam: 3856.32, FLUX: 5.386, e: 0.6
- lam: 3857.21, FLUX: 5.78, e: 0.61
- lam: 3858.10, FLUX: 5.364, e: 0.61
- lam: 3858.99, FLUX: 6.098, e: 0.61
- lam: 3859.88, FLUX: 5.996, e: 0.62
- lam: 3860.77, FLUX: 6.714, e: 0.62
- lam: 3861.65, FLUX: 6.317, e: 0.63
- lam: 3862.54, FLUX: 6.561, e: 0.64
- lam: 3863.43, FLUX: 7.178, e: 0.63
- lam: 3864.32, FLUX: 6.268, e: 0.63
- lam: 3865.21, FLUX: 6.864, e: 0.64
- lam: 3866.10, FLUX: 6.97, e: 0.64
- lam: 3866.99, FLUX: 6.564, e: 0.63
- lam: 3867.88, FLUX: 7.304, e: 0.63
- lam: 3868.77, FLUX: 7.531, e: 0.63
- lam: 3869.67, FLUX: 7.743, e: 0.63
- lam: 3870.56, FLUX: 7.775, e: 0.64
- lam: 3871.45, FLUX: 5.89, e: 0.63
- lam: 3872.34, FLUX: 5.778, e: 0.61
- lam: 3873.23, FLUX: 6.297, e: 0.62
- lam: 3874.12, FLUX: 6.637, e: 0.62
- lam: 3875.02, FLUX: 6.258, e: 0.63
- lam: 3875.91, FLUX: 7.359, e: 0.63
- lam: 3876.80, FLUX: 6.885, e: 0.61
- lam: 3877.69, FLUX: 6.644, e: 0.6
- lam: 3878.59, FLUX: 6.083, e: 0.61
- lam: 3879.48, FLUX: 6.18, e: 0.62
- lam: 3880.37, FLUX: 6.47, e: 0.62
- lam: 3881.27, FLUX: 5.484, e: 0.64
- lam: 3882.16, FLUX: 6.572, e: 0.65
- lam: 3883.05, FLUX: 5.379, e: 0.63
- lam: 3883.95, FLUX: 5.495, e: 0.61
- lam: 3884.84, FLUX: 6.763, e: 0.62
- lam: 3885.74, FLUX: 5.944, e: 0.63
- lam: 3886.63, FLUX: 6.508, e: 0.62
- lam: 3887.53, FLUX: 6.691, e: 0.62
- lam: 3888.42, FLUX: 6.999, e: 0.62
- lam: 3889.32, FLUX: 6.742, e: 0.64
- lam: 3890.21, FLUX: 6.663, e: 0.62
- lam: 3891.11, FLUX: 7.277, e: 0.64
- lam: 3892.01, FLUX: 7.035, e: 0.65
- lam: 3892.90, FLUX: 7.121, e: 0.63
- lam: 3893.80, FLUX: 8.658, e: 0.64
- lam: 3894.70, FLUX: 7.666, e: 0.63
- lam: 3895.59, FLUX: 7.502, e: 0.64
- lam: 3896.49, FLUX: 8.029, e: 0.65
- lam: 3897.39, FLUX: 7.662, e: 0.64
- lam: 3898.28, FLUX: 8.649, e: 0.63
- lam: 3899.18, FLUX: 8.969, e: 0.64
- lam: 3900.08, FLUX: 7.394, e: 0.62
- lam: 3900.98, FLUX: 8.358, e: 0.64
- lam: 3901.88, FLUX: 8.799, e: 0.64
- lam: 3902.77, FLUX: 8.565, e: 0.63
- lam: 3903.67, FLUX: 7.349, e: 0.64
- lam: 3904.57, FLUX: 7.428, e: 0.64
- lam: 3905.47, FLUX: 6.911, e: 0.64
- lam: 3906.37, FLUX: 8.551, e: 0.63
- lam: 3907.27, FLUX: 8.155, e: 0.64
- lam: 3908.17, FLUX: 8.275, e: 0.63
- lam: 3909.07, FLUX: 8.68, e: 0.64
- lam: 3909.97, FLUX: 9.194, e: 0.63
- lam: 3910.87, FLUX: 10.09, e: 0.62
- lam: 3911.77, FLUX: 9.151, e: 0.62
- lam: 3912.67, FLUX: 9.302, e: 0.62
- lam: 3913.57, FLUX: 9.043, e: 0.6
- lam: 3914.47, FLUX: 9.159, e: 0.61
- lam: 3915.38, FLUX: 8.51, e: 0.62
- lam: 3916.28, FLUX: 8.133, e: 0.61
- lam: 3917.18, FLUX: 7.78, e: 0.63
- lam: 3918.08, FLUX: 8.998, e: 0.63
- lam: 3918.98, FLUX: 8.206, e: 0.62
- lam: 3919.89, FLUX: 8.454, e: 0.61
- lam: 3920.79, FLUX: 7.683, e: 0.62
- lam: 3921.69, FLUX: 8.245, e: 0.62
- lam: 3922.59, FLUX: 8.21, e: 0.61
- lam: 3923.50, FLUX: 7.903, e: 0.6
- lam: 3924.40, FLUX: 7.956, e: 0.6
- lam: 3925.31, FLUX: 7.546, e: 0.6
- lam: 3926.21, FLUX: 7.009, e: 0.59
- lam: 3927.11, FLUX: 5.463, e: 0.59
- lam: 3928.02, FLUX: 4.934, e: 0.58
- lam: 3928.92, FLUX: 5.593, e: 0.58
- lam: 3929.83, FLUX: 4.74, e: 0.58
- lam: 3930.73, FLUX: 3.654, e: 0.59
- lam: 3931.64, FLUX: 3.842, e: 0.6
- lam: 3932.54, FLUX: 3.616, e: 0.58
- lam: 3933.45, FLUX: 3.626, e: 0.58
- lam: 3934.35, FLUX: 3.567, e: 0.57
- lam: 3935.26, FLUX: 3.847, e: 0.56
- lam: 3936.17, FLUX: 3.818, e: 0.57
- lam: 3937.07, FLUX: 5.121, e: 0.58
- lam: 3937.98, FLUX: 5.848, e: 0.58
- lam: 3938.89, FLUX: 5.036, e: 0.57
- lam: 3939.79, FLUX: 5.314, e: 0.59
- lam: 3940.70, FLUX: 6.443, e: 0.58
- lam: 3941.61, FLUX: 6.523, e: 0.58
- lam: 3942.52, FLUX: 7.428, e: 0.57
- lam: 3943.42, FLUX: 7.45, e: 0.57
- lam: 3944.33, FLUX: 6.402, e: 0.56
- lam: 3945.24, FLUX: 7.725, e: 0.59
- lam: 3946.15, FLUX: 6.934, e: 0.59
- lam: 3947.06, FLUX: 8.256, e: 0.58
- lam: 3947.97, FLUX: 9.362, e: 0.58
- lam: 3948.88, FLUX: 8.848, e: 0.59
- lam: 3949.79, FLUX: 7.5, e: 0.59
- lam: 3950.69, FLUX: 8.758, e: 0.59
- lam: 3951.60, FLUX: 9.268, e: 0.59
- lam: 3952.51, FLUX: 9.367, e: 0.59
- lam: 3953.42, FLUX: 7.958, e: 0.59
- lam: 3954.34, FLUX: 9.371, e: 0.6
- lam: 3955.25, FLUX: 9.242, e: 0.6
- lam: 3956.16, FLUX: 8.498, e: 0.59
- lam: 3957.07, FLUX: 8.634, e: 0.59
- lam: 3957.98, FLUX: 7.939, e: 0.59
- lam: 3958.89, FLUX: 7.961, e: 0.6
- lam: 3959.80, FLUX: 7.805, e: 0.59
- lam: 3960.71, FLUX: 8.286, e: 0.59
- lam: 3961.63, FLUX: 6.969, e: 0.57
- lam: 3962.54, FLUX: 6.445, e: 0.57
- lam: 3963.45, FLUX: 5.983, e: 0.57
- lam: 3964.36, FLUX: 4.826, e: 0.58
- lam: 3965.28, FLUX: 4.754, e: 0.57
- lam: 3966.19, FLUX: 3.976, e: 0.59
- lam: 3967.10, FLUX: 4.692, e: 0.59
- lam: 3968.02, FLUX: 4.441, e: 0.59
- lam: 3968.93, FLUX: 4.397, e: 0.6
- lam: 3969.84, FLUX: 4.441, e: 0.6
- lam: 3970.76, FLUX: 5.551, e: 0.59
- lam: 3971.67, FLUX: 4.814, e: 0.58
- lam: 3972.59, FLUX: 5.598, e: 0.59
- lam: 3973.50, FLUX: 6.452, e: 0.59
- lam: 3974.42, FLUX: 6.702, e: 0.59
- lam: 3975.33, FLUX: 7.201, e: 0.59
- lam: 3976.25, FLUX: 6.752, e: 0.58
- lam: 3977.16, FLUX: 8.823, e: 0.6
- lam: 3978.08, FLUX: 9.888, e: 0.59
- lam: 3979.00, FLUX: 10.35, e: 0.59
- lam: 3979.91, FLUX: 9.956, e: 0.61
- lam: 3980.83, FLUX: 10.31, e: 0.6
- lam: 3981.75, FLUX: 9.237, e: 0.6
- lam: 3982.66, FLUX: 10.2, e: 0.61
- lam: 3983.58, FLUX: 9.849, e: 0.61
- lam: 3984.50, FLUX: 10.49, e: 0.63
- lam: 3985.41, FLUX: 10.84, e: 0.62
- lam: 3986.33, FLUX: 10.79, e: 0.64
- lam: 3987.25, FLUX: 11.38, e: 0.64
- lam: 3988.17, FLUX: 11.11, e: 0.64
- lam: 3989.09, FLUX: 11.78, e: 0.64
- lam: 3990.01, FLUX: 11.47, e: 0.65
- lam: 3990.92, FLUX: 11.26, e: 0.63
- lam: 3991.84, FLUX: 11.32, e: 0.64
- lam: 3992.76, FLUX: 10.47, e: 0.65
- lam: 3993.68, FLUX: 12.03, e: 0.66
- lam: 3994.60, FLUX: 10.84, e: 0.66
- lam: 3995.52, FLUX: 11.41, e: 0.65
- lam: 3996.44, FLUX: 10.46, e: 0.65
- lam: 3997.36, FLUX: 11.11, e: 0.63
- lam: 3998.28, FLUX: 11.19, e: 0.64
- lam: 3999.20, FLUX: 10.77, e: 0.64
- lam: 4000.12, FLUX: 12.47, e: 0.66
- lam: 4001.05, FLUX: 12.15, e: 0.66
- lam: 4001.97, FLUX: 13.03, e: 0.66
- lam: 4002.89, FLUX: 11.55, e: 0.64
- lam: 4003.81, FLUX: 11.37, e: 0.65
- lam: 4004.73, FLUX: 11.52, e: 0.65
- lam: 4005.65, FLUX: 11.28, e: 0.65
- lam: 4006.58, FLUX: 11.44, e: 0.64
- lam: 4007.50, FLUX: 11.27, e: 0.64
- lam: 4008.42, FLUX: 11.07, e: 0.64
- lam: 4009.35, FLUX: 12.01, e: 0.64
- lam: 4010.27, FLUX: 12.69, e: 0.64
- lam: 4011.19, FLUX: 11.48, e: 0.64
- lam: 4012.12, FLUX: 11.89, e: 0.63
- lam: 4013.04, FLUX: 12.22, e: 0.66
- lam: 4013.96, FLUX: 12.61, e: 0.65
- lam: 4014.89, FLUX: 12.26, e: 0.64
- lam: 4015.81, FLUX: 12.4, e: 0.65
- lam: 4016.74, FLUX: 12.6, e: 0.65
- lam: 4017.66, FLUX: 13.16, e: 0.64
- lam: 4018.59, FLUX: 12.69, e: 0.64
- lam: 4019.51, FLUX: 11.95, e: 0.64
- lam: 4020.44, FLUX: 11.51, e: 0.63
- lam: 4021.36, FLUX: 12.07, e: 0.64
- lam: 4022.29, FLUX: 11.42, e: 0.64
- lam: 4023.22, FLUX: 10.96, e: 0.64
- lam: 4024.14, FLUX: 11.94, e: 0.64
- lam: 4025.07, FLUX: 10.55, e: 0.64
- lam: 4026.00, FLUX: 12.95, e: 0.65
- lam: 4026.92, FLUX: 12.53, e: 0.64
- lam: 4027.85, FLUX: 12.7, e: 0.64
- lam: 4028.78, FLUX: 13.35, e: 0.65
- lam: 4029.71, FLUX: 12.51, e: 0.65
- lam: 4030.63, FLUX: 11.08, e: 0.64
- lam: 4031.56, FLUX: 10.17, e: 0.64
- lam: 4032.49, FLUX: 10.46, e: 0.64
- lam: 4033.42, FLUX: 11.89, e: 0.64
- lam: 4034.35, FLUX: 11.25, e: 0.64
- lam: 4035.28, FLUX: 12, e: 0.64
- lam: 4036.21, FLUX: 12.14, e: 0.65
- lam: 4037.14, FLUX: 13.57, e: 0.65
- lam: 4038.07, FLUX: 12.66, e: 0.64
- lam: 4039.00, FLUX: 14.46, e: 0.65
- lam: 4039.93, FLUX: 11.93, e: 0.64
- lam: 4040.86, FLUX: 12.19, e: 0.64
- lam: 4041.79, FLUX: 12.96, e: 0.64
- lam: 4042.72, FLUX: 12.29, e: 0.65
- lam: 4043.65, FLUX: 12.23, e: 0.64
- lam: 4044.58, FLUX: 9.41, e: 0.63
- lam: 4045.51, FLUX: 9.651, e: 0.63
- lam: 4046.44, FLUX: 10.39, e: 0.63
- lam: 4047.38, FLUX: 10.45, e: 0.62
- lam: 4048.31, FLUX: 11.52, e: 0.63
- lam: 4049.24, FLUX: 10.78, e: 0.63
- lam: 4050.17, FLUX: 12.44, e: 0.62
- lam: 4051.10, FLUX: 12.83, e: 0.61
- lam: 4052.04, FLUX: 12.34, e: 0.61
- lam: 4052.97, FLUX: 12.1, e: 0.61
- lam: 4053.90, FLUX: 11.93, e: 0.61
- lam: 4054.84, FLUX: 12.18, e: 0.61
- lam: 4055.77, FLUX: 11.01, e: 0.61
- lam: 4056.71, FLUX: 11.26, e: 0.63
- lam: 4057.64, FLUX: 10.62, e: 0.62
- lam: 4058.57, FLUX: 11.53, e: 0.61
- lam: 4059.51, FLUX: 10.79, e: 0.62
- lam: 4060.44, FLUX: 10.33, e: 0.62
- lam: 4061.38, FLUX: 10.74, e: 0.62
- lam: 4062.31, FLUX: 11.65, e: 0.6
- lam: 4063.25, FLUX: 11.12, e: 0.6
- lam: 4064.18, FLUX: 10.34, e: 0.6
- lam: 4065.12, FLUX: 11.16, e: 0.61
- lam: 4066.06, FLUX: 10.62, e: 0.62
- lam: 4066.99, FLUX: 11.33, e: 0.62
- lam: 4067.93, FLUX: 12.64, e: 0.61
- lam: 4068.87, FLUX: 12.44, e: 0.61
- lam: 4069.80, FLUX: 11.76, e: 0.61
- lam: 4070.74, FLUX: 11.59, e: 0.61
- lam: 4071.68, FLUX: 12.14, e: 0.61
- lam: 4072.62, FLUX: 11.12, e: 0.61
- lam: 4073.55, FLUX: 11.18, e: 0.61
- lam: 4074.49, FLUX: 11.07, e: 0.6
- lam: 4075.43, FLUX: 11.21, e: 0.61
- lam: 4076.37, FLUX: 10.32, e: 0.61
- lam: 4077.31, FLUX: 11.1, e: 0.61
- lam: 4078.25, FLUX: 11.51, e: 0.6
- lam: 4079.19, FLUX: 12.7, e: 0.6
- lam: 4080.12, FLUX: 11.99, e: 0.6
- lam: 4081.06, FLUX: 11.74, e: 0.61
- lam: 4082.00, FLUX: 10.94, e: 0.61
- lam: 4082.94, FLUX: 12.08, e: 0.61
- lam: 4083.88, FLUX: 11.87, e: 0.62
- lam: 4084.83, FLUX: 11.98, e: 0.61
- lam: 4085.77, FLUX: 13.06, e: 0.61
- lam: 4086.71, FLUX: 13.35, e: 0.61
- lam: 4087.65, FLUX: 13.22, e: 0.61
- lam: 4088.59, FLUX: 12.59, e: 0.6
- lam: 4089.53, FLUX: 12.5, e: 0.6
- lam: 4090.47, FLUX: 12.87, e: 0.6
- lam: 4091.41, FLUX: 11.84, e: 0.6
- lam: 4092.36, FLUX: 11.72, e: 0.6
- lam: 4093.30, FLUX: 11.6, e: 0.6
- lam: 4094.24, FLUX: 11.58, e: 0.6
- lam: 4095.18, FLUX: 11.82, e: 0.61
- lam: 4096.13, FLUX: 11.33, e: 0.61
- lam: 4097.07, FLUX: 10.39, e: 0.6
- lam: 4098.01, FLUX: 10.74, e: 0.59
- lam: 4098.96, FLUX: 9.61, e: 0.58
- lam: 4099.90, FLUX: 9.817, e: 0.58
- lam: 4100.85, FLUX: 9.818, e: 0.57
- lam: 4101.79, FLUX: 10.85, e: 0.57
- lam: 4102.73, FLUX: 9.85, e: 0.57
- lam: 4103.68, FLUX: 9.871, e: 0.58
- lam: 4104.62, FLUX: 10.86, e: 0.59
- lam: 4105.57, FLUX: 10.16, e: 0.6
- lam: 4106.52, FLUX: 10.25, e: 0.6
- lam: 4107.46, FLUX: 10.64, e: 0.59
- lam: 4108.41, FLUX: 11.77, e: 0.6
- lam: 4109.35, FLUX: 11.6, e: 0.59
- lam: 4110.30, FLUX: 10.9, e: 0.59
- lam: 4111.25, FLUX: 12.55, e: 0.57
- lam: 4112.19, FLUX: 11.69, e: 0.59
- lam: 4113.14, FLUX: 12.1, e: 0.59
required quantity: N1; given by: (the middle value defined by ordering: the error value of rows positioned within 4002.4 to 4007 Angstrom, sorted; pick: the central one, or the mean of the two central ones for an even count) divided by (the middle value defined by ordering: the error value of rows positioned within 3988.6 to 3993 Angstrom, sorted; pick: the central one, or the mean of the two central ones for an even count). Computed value 1.02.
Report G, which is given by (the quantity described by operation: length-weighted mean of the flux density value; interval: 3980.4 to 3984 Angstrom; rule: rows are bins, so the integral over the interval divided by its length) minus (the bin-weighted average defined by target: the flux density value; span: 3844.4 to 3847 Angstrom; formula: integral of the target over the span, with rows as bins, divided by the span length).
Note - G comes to 4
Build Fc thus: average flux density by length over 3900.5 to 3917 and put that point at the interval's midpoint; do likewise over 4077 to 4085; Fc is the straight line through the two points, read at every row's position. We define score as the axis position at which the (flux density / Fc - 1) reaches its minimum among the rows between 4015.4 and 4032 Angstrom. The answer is 4031.56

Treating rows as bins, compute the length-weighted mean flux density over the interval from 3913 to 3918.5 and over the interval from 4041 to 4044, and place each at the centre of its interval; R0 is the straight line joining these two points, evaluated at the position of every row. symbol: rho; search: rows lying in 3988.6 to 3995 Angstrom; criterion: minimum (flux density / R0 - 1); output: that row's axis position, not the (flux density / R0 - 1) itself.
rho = 3992.76 Angstrom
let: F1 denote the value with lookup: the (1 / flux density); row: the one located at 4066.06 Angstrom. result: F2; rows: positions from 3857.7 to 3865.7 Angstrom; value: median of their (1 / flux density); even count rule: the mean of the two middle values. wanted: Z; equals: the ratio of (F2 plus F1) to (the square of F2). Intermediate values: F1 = 0.094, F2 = 0.158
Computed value 10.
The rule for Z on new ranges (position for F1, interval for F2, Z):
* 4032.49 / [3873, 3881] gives 10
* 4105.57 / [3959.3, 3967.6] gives 10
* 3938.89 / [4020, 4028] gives 40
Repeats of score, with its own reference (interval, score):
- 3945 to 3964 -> 3963.45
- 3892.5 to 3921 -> 3905.47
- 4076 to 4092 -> 4076.37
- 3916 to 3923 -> 3920.79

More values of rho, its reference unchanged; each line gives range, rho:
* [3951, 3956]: 3953.42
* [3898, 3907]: 3905.47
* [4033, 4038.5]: 4034.35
